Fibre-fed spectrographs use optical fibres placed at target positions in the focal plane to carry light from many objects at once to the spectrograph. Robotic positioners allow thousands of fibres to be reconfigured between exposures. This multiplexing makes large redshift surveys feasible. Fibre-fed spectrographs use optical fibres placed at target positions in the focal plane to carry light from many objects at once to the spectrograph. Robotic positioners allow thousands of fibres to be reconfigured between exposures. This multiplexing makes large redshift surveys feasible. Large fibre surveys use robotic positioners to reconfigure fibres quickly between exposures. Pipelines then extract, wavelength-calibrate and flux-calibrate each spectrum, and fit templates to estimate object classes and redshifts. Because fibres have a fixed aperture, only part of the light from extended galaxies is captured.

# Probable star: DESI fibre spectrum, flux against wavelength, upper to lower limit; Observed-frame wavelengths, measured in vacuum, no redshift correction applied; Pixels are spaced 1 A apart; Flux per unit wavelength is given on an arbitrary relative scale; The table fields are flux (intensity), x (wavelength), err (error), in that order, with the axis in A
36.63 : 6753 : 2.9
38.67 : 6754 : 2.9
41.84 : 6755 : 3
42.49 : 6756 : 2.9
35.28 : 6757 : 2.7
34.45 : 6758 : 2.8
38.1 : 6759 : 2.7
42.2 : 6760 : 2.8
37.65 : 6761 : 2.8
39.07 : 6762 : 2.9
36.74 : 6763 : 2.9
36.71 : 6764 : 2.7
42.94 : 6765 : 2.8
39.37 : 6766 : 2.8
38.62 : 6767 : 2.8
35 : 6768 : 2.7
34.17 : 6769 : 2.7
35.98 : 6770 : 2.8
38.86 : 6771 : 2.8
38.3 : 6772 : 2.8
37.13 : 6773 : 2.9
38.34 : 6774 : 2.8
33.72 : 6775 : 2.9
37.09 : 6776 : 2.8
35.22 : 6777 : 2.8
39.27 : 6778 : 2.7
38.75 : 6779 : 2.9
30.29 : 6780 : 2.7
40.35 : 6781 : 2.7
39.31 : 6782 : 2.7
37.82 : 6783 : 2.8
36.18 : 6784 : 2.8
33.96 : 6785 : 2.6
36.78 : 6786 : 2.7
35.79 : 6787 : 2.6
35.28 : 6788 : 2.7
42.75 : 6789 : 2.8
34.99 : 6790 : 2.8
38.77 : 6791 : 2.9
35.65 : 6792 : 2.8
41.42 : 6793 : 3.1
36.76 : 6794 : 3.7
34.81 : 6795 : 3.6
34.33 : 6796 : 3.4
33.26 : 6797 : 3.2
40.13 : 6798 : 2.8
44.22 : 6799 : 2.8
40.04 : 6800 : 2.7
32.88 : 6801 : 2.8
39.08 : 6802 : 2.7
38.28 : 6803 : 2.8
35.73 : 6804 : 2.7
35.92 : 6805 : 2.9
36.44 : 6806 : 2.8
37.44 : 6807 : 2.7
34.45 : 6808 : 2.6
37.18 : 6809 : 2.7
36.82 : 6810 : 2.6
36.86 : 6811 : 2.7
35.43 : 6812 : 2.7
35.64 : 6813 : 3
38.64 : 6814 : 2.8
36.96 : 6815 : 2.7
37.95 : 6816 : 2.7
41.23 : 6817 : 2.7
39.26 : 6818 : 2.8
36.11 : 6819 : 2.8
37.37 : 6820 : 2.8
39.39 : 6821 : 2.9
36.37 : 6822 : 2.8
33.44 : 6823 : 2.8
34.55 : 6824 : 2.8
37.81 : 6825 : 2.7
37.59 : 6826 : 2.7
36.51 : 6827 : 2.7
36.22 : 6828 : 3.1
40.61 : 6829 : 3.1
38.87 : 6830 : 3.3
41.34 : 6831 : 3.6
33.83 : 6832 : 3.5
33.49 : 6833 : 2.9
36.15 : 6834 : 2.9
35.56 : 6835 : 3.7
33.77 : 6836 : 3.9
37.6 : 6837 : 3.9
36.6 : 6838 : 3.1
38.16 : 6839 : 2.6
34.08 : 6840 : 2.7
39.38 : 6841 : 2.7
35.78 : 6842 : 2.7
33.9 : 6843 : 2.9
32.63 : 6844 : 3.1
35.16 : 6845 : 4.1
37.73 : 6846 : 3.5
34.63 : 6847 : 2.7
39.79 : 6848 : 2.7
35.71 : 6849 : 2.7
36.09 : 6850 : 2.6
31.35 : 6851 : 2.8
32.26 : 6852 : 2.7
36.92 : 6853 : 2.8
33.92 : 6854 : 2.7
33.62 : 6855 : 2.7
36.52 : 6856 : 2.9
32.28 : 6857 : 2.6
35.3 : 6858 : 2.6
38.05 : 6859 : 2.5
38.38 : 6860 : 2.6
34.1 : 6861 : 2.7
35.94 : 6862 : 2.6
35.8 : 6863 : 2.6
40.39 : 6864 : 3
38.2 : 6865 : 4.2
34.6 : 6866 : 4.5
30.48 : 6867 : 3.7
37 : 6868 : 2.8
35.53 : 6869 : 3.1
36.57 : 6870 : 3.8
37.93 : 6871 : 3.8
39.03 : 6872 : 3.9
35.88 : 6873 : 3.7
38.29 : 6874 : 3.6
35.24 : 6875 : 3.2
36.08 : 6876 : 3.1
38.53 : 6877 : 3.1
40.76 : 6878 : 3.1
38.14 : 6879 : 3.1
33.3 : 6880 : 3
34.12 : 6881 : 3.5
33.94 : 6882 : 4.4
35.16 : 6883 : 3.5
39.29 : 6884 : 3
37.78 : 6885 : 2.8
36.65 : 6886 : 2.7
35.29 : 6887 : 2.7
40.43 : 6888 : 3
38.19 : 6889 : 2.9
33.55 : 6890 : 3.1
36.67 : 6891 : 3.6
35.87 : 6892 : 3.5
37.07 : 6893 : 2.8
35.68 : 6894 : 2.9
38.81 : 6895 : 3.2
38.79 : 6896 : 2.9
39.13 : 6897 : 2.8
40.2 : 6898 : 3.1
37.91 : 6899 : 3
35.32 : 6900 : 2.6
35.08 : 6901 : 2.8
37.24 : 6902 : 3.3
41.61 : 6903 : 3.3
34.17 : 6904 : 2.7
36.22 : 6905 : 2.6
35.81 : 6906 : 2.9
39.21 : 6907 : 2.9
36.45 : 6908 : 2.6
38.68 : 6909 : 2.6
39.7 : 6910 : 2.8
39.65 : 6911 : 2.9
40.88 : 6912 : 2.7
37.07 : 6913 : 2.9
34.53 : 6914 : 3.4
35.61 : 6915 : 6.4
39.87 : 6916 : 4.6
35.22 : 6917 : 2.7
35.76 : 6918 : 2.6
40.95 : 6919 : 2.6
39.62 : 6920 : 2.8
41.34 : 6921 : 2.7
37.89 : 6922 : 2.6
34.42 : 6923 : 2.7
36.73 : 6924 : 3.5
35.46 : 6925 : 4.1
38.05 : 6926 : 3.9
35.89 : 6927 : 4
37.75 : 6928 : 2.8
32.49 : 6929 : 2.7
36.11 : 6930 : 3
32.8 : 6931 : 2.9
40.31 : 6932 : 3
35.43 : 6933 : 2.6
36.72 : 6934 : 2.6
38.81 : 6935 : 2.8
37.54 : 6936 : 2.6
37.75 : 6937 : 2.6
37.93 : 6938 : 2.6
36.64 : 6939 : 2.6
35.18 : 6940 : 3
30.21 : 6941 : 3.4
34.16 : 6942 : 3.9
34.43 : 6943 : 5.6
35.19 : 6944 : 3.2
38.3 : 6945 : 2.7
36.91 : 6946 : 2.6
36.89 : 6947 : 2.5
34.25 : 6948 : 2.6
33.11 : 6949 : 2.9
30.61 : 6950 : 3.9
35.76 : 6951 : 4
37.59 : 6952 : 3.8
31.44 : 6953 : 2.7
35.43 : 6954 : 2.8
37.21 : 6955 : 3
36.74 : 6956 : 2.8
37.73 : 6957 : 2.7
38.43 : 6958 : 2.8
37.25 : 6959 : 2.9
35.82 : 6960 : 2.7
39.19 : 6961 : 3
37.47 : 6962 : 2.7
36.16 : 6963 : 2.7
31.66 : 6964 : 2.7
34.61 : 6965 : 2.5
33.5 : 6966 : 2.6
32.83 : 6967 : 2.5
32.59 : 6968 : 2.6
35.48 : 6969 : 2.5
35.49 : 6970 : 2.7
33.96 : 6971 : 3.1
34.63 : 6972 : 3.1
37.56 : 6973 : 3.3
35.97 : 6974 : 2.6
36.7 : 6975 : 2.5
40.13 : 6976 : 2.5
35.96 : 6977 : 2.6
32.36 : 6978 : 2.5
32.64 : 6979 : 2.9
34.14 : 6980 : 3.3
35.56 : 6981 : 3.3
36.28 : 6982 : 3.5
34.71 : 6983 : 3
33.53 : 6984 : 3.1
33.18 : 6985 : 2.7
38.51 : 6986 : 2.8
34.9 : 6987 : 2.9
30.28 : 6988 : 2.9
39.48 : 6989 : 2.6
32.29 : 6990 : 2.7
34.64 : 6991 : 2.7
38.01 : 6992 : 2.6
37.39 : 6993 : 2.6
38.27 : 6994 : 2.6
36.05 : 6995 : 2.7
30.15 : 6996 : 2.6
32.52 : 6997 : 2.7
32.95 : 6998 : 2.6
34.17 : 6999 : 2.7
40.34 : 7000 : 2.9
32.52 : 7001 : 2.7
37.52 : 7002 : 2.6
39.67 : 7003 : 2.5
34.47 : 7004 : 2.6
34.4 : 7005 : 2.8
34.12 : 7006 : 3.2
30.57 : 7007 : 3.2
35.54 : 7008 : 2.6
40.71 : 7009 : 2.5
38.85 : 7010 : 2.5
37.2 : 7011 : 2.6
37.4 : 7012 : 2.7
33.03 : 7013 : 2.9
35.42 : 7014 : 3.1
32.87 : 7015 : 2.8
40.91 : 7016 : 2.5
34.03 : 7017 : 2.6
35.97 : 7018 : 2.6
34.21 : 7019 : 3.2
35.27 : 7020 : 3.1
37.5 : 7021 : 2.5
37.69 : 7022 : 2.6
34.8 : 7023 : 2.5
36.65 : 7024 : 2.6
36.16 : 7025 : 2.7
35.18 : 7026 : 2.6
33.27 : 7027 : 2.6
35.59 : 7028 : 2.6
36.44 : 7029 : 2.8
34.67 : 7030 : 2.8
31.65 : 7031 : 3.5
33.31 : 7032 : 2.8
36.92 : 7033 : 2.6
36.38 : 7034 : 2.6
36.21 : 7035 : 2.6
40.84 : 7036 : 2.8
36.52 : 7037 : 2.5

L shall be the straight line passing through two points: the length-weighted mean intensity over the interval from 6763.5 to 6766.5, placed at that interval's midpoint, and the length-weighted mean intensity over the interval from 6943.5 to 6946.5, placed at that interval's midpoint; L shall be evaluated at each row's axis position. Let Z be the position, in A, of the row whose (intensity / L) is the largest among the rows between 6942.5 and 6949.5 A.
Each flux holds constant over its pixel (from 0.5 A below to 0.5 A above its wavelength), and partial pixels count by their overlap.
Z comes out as 6945 A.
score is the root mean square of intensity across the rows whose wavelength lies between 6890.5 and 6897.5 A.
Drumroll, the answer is 37.5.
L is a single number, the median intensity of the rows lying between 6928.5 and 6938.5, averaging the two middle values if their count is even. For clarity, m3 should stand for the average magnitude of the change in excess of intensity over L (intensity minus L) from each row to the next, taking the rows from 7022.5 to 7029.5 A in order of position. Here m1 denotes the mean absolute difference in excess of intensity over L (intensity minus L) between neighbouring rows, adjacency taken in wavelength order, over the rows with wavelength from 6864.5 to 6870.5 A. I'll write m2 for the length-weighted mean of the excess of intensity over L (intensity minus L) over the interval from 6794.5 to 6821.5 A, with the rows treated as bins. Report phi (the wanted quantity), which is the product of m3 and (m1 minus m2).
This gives 4.5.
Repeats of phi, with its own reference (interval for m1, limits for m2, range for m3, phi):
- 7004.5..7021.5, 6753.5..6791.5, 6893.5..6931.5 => 6.4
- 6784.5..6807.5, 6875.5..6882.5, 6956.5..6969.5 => 7.5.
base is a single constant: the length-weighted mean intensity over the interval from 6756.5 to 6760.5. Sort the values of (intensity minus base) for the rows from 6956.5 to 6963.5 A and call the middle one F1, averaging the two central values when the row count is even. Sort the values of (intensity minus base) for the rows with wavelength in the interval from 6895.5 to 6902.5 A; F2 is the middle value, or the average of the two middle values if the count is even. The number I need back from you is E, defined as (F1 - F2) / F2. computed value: -1.09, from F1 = 0.0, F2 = 0.4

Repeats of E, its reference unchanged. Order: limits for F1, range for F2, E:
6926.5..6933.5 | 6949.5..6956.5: -0.07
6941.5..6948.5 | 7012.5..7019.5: -0.30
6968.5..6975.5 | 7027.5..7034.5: 0.05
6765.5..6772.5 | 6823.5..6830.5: 8.61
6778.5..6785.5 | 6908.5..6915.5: -0.73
